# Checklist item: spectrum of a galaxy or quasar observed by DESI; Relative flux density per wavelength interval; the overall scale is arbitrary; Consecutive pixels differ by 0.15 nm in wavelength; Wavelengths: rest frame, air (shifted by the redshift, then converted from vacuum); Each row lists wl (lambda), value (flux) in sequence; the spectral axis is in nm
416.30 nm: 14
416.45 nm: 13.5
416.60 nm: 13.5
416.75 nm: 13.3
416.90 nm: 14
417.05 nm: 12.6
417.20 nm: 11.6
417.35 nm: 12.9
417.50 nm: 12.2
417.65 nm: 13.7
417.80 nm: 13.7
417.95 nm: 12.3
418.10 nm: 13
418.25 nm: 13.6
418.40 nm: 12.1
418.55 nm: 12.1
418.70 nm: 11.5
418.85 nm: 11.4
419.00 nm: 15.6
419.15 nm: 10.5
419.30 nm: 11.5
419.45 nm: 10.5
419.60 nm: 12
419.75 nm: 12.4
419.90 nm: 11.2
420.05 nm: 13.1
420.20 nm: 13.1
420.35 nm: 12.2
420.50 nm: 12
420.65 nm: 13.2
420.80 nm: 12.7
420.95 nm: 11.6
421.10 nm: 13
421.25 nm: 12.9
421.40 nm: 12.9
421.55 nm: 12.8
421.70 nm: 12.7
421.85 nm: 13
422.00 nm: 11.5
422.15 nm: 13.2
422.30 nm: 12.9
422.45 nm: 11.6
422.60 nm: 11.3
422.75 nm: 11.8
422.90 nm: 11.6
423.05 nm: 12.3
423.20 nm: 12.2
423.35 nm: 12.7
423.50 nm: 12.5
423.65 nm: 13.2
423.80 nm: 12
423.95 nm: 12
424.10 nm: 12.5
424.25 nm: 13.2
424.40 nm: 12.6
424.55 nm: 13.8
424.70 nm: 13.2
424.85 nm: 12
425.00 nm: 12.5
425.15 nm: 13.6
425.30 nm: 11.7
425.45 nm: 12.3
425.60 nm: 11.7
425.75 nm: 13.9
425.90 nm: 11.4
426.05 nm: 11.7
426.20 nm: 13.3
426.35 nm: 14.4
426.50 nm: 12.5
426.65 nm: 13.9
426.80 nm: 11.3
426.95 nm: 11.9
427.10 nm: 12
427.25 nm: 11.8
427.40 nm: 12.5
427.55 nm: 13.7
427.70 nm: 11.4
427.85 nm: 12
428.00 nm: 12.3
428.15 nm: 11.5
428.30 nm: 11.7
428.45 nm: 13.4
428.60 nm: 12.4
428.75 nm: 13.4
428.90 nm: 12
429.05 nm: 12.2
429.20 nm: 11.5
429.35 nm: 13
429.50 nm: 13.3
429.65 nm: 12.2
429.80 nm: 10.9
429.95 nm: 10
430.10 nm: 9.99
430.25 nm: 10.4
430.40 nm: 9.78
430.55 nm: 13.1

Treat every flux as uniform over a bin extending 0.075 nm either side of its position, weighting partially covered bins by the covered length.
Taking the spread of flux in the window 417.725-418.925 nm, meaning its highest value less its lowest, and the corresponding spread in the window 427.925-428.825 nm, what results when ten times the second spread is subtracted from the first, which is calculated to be -17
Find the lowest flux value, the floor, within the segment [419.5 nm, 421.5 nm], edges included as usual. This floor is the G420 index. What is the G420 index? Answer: 11.2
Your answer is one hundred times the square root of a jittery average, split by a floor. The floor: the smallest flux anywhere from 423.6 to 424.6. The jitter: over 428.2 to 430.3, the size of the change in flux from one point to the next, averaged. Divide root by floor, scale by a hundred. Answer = 7.8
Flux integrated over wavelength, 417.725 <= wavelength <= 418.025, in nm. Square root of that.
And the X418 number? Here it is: 1.97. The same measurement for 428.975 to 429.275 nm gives 1.89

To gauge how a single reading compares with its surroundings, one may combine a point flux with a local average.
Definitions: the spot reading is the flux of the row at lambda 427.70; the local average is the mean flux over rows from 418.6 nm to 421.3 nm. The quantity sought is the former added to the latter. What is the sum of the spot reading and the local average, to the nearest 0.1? 23.6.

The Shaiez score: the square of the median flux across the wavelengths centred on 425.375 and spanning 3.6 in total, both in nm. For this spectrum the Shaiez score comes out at 156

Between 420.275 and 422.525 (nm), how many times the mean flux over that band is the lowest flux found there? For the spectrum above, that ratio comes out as 0.917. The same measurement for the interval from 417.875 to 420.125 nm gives 0.862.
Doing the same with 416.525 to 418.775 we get 0.898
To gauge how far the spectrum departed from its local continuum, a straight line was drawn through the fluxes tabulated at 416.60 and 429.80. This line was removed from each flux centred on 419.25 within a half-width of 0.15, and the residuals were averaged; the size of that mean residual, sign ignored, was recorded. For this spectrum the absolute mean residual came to 2.0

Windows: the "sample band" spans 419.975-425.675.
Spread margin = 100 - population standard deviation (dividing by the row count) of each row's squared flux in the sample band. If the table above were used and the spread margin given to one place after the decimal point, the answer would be 84.2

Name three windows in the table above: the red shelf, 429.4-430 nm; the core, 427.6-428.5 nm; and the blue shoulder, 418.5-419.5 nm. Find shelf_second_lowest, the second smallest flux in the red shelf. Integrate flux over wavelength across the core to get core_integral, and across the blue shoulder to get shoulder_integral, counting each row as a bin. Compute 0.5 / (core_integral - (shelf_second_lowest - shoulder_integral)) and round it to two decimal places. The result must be 0.04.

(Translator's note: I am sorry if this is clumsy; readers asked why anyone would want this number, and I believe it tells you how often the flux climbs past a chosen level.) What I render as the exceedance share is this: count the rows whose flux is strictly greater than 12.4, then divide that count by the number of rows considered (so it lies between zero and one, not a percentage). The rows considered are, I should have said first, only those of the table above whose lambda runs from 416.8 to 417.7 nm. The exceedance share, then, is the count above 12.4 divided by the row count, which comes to 0.67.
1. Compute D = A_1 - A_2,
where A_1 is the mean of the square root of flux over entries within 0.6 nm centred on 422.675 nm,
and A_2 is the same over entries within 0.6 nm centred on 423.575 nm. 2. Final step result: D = -0.15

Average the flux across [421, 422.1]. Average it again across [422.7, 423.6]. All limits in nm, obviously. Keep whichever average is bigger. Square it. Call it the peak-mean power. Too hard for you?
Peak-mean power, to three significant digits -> 161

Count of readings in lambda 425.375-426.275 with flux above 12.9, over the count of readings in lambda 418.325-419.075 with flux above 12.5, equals 2.0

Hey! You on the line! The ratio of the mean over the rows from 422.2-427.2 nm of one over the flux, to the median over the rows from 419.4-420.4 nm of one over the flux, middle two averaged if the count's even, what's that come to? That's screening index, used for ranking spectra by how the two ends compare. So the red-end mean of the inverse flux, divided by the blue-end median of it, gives 0.98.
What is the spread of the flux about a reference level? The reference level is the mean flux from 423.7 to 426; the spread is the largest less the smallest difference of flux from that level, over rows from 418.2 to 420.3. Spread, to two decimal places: 5.10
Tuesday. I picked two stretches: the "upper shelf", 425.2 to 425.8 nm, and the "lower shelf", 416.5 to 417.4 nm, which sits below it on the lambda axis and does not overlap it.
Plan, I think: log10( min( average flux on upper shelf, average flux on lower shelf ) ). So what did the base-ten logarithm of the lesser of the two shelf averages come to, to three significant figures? 1.09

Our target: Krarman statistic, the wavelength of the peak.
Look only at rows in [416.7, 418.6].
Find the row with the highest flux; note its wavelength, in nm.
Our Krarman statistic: 416.90 nm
